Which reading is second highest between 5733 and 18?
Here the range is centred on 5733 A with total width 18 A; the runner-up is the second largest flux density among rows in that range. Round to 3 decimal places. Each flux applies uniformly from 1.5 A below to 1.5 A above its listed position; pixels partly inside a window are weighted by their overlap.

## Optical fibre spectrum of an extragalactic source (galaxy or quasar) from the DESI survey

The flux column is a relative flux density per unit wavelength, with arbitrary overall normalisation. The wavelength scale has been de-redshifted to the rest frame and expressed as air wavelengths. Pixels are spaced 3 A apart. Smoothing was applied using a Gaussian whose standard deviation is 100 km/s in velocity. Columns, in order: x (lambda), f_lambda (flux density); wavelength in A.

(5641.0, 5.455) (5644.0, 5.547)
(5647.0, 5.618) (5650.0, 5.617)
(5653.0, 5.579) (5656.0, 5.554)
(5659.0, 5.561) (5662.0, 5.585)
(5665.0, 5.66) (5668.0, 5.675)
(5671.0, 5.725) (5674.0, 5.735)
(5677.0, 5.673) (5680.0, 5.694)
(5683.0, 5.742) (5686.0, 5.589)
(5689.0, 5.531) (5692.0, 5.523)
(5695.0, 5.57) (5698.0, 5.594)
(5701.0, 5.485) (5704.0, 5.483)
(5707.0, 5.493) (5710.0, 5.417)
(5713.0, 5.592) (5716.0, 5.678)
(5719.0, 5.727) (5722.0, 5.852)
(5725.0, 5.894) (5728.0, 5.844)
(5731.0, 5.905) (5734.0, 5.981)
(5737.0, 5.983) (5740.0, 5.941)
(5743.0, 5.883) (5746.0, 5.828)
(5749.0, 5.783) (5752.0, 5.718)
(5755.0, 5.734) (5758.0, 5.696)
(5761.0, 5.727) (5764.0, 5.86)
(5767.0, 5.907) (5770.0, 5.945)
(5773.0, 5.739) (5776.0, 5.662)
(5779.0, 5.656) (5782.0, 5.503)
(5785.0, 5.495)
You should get 5.981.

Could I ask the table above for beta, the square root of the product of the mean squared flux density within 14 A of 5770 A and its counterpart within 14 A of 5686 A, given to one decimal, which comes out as 32.3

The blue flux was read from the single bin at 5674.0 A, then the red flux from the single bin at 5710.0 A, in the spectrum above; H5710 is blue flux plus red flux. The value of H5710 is 11.2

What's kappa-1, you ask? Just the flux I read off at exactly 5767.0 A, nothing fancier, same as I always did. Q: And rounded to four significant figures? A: 5.907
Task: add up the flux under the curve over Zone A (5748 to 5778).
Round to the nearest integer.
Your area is 173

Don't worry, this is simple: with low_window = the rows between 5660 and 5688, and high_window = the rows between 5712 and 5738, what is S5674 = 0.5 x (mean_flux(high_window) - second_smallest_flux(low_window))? 0.12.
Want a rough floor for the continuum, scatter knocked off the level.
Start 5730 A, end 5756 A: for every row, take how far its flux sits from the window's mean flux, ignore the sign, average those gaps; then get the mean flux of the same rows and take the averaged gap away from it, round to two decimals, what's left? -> 5.78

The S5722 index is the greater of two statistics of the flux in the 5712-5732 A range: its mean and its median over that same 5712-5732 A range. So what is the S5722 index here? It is 5.84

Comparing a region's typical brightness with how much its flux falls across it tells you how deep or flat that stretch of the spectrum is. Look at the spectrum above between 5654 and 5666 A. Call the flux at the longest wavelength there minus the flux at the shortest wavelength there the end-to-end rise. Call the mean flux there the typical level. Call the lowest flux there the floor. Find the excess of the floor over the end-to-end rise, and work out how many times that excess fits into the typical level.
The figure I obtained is 1.03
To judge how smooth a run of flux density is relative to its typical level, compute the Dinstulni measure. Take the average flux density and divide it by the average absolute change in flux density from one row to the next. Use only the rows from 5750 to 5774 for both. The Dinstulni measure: 80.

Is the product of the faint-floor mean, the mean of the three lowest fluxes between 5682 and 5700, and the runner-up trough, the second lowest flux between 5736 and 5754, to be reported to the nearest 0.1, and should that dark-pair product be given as 32.0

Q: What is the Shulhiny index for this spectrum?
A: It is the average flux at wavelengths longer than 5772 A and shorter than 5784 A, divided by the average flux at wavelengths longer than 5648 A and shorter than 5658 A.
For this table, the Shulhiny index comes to 1.01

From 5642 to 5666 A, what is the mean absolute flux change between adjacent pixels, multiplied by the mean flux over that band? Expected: 0.19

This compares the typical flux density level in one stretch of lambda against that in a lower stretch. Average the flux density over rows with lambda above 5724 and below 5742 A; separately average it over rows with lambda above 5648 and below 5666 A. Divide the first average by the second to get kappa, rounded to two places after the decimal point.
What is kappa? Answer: 1.06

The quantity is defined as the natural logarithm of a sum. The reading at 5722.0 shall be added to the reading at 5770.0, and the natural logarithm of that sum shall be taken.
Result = 2.47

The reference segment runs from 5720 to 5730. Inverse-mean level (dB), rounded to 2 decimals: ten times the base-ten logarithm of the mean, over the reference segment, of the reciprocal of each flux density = -7.68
